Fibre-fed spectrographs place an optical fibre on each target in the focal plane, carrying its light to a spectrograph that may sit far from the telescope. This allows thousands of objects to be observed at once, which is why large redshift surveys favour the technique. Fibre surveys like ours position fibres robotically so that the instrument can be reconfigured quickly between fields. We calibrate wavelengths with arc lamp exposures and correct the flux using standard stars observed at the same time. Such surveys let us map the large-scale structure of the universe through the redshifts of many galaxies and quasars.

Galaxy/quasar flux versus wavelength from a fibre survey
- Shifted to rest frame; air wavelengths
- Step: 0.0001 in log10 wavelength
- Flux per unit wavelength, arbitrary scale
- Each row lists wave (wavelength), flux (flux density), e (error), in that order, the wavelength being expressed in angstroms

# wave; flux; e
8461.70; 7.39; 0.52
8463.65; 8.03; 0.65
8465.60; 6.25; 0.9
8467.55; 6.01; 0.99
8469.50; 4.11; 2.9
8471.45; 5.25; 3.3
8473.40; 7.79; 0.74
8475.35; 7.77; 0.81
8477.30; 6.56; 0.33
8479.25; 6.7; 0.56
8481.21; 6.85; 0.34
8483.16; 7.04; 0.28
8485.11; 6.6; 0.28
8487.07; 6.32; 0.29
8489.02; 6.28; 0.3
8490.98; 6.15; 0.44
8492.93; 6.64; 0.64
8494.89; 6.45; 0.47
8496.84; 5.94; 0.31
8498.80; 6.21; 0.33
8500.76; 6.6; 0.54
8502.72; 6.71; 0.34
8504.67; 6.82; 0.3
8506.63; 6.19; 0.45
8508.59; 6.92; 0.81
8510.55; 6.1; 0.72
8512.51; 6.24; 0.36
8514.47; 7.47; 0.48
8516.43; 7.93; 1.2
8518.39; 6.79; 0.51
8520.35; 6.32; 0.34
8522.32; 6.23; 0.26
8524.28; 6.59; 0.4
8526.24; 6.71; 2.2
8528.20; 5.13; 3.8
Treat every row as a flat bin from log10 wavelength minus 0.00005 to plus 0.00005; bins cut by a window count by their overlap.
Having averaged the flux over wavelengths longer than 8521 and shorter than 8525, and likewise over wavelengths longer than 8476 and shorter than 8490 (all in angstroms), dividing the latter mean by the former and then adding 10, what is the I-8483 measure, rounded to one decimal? 11.0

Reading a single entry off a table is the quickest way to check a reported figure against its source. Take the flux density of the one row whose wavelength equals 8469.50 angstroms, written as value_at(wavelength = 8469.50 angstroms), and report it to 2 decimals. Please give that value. 4.11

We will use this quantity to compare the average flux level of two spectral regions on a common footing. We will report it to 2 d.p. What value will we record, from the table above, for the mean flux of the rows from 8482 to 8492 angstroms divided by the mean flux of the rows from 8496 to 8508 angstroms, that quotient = 1.01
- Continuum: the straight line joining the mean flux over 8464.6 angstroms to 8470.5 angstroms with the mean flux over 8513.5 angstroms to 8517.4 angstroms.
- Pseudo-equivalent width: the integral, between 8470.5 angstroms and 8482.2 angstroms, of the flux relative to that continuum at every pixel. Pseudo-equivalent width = 13.6 angstroms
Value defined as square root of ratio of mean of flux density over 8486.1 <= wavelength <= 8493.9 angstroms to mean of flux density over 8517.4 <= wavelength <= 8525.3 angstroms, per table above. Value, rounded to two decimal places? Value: 0.99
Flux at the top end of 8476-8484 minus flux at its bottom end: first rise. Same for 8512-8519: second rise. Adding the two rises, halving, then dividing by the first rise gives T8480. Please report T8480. 1.1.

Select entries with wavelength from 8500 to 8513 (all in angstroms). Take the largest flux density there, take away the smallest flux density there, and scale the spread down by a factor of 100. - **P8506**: 0.0082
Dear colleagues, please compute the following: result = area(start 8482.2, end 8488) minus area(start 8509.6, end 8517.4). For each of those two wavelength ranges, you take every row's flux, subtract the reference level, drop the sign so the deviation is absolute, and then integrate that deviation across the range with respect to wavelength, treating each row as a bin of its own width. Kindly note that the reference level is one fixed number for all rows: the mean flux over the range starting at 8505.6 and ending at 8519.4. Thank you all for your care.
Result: -4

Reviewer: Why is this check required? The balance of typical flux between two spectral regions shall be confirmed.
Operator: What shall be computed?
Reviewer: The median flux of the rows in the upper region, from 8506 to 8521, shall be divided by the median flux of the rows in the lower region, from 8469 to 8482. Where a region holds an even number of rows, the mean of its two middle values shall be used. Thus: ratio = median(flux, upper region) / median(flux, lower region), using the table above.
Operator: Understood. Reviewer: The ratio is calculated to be 0.98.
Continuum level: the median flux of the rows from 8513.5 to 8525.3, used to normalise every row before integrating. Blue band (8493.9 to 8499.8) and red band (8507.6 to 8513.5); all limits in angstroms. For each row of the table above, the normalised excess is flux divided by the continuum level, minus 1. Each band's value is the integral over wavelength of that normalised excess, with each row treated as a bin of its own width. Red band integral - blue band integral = 0.19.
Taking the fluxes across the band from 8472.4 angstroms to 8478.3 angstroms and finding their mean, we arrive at 7.37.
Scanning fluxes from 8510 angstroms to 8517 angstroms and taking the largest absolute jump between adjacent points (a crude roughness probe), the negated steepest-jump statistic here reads -1.23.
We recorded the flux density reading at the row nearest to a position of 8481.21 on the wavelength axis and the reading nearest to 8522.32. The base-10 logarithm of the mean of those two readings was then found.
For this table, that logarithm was 0.816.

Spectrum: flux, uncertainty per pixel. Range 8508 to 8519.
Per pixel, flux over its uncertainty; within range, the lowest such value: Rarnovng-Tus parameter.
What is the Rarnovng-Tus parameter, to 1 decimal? 6.6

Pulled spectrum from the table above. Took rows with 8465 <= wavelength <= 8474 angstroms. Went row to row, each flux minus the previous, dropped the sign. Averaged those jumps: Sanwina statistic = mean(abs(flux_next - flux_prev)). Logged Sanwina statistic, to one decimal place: 1.5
